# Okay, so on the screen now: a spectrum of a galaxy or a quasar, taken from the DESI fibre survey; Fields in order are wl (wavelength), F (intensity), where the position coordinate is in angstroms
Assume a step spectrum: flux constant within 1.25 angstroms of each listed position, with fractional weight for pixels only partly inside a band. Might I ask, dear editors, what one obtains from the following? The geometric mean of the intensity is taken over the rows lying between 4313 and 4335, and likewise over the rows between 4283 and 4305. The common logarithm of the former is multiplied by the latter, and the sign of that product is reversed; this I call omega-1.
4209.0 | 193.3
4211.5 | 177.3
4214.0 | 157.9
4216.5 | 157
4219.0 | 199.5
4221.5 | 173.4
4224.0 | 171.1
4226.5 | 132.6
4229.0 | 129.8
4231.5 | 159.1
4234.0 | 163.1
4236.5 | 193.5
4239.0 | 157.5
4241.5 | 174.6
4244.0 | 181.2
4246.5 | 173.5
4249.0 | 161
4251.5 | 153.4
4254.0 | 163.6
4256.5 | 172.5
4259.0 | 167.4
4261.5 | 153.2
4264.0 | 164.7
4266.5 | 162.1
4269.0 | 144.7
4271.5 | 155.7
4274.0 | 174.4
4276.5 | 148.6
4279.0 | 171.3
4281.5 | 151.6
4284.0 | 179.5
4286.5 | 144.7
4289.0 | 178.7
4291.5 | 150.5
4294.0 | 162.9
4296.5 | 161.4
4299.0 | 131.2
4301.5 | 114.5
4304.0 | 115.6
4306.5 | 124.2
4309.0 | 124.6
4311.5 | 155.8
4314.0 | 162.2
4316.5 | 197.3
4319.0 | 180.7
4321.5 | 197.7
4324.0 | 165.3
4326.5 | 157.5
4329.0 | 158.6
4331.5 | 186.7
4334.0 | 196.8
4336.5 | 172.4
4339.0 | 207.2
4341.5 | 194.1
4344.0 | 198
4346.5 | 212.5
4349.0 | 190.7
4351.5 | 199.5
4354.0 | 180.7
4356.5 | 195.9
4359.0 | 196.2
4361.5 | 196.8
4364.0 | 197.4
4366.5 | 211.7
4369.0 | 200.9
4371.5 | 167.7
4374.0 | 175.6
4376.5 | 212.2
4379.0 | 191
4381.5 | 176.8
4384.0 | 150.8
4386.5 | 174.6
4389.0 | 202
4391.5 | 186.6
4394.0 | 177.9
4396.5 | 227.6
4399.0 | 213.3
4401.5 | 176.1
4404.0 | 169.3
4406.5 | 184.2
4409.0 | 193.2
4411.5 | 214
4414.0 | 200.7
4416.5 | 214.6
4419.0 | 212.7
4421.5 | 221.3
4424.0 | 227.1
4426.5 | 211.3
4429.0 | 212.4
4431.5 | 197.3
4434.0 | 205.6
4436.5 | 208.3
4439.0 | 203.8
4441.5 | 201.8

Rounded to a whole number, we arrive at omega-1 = -330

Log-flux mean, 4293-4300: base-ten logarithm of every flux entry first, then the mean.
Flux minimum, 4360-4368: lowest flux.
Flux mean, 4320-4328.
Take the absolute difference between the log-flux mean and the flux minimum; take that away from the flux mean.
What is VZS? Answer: -21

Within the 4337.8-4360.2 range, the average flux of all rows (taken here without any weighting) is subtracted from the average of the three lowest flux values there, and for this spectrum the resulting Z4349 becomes -8.7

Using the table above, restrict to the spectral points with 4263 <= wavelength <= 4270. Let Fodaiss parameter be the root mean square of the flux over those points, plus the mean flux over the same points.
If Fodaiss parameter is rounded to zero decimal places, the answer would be 315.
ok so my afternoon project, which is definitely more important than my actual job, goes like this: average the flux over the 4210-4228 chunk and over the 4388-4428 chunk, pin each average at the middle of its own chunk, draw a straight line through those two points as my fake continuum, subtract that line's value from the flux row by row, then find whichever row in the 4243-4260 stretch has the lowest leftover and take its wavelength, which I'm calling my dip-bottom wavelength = 4251.5 angstroms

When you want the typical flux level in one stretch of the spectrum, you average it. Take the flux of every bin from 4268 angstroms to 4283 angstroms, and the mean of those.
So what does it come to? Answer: 158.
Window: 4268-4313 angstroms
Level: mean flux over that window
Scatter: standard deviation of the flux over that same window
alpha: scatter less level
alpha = -129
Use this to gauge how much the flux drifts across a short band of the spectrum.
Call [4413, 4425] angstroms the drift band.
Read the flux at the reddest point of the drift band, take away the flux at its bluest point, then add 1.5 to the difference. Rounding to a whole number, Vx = 28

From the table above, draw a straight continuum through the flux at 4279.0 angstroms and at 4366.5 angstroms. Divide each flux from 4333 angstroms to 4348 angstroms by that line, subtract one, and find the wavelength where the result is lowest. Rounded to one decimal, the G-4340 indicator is 4336.5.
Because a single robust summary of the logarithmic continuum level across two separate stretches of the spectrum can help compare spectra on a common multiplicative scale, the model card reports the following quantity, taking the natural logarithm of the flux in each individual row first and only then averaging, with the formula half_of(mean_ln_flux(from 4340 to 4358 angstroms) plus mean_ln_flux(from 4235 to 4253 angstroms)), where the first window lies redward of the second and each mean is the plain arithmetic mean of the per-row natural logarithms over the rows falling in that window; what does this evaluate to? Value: 5.21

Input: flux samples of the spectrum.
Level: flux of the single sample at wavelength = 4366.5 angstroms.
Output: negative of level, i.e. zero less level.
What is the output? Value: -212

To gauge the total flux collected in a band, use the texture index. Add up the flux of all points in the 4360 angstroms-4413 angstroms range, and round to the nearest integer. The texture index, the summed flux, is 4000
